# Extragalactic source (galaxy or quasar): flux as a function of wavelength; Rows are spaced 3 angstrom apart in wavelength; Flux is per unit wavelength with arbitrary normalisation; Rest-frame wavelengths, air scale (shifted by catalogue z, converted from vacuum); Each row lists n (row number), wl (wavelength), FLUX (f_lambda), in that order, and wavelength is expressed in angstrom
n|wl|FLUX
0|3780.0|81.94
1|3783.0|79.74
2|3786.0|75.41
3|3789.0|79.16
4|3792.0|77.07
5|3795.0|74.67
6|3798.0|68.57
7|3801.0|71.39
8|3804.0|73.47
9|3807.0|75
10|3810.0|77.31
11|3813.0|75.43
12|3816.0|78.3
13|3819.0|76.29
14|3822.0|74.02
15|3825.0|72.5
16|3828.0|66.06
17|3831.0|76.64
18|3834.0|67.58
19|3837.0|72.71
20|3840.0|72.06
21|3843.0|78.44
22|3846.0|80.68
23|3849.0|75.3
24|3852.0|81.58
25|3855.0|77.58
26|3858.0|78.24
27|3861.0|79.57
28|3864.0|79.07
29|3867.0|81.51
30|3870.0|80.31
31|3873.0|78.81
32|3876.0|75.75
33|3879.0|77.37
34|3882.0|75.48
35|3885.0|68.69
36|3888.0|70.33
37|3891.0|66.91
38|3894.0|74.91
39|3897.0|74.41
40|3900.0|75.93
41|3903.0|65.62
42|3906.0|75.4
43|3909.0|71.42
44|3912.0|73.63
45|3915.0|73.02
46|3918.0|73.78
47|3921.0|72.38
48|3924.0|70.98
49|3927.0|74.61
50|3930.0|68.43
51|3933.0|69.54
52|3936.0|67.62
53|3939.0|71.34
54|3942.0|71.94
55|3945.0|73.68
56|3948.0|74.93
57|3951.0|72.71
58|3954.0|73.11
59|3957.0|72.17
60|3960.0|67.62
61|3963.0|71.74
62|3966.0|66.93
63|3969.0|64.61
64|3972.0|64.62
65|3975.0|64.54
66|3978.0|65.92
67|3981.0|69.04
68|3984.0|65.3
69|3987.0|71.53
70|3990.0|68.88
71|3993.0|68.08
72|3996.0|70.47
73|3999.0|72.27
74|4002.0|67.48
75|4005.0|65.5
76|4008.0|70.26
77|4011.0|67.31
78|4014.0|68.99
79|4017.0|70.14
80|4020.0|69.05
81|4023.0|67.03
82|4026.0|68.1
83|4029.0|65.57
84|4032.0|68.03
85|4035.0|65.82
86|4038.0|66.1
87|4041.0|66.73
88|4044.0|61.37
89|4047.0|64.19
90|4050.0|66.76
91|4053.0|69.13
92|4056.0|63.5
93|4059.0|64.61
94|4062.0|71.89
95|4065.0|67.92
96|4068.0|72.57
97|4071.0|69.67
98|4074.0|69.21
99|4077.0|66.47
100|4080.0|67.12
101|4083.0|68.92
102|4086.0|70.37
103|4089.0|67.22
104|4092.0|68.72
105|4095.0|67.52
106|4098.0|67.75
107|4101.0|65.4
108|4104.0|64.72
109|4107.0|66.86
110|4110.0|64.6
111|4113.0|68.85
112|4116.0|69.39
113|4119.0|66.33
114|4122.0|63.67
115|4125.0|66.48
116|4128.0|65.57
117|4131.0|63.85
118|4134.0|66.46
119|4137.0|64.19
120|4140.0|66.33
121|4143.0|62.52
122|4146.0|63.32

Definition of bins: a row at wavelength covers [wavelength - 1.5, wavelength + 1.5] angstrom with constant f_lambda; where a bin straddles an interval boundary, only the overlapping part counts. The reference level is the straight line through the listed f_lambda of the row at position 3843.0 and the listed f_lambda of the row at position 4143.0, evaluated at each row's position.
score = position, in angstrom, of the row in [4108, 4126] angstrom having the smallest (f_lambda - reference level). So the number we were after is 4122.0 angstrom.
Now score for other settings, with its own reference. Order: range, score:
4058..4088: 4059.0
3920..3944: 3936.0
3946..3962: 3960.0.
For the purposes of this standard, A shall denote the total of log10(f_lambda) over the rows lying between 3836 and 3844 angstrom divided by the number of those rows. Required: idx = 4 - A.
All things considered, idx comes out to 2.13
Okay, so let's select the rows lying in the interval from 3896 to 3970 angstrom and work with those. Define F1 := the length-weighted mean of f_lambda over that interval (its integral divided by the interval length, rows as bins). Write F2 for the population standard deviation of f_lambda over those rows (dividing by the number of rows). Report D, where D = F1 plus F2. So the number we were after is 75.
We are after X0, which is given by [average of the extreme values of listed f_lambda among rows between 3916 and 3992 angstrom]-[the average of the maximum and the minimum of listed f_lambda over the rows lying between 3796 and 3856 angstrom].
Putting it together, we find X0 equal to -4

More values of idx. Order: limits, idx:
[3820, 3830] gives 2.15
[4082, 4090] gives 2.16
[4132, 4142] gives 2.18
